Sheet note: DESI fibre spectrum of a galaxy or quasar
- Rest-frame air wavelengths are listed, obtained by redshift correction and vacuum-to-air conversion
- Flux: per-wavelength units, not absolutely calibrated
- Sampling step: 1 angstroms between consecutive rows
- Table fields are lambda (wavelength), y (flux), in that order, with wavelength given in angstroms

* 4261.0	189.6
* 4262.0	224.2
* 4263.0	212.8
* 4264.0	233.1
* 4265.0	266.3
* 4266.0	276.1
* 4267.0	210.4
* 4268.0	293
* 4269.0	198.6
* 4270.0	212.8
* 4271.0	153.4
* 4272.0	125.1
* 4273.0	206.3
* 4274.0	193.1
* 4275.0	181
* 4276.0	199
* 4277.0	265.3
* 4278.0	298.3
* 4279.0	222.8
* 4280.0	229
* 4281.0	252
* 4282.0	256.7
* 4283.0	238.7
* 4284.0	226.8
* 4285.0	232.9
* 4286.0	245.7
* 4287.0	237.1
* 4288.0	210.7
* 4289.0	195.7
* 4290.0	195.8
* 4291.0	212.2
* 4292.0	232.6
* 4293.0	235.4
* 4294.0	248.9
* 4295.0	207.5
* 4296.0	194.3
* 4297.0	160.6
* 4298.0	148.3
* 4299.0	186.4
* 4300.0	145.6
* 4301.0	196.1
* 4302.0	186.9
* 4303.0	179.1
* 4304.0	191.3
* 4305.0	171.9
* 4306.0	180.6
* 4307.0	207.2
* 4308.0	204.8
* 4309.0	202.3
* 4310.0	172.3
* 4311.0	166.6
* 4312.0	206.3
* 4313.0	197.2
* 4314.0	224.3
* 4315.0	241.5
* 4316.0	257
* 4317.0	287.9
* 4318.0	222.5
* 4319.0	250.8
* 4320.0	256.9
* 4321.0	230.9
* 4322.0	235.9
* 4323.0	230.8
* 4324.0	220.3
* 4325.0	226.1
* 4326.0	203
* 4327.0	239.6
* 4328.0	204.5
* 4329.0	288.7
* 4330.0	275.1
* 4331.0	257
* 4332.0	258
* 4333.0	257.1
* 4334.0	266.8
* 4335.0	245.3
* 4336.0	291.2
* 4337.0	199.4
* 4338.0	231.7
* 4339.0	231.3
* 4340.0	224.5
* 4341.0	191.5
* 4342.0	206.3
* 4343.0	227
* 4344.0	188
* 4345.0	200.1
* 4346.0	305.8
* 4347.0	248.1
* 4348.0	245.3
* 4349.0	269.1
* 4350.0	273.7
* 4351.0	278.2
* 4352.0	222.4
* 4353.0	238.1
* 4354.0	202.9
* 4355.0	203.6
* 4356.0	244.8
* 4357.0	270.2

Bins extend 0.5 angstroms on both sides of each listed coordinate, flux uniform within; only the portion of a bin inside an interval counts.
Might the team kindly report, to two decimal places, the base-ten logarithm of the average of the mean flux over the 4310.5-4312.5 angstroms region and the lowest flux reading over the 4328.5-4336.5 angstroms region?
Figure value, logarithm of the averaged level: 2.33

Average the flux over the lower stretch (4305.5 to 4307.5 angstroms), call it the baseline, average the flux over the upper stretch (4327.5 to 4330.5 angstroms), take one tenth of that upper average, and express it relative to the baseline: 0.132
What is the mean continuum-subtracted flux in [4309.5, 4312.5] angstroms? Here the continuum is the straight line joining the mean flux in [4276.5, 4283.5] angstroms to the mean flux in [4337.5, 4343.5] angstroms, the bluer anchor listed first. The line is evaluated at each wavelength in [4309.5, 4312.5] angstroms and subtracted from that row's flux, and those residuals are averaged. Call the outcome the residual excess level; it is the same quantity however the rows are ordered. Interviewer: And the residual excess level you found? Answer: -53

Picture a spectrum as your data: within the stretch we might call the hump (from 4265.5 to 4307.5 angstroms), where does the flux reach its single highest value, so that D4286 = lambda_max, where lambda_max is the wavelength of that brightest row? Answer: 4278.0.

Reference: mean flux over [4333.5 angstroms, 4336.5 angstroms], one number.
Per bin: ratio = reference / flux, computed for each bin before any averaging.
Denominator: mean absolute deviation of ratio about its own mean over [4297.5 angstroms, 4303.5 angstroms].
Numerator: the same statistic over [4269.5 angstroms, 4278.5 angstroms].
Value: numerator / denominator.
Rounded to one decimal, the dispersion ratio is 1.5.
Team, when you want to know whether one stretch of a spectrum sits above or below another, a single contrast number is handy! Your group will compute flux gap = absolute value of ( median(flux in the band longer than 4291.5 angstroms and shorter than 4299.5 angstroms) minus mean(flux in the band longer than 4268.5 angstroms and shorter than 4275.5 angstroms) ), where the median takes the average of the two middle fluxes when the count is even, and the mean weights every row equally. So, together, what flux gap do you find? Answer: 19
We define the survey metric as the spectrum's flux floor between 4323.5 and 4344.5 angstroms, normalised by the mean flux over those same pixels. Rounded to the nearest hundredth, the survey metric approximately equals 0.80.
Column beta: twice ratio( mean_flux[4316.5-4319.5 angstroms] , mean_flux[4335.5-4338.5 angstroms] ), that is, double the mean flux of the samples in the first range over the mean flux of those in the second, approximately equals 2.11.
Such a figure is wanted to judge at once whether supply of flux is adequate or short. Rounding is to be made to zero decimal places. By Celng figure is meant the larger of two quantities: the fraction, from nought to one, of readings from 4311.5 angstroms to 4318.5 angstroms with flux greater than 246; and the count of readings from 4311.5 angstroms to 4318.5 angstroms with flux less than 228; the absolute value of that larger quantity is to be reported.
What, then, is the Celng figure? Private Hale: 4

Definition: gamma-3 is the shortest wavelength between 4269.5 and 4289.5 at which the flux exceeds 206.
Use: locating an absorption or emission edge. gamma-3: 4270.0 angstroms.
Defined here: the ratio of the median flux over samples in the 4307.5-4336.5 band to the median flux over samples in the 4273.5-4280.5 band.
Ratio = 1.06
